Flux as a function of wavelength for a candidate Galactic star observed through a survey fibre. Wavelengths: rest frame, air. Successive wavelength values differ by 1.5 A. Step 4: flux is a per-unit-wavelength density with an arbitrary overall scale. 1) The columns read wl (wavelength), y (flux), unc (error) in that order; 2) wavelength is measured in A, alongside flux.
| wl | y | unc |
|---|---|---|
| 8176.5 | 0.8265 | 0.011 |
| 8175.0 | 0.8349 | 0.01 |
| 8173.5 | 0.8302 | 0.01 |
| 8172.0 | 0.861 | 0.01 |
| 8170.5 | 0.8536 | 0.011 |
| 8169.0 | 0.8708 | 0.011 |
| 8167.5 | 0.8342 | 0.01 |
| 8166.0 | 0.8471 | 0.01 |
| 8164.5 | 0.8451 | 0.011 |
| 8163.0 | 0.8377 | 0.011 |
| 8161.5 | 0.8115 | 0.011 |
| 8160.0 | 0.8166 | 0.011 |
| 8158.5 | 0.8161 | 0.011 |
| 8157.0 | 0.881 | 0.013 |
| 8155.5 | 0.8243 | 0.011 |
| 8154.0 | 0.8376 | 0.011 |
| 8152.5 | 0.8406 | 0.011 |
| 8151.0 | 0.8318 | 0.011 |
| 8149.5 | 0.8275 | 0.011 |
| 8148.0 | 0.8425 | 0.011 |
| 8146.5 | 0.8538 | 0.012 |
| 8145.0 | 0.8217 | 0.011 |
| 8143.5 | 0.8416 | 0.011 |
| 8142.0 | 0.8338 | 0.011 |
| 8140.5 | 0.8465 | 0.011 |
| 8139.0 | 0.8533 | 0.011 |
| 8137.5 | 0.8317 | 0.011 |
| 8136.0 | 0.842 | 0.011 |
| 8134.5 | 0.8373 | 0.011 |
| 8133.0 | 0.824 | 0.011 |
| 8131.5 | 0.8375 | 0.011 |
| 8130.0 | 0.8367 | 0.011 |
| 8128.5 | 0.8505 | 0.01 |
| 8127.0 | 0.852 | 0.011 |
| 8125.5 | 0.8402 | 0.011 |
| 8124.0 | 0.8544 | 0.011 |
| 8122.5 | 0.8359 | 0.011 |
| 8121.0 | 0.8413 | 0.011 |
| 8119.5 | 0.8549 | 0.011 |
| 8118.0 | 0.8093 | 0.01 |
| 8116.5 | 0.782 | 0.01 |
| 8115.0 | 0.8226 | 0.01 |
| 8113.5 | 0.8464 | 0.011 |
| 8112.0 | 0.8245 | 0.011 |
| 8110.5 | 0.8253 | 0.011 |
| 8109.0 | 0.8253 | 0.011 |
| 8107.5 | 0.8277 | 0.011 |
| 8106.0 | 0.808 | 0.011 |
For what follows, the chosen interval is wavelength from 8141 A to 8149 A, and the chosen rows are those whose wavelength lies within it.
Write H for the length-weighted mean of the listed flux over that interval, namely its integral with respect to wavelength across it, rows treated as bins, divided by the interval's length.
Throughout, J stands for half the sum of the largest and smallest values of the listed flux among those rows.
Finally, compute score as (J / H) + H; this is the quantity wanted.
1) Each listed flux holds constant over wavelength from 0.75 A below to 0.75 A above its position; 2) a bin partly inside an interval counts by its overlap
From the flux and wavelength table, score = 1.84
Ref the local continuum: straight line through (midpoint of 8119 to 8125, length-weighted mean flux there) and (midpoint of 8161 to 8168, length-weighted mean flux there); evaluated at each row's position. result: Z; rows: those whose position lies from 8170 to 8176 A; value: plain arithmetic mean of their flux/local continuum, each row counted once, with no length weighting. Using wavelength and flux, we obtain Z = 1.01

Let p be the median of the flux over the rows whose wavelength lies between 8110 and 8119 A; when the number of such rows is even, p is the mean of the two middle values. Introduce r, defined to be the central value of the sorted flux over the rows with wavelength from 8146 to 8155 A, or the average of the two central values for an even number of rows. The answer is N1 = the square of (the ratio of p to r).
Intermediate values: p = 0.824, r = 0.839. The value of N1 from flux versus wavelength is 0.96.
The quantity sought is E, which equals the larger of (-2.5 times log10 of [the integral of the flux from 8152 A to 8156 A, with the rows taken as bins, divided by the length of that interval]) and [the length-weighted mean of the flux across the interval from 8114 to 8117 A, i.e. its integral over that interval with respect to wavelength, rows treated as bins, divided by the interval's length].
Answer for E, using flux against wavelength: 0.808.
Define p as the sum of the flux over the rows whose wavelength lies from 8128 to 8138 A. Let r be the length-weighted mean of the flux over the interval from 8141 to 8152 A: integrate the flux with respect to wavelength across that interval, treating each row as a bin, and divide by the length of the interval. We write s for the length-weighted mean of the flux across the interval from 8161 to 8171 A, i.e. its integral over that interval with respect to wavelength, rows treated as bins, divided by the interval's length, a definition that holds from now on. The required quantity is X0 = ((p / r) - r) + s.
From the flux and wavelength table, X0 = 7.01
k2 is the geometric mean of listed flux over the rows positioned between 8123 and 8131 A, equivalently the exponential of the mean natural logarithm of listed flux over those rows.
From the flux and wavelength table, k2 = 0.847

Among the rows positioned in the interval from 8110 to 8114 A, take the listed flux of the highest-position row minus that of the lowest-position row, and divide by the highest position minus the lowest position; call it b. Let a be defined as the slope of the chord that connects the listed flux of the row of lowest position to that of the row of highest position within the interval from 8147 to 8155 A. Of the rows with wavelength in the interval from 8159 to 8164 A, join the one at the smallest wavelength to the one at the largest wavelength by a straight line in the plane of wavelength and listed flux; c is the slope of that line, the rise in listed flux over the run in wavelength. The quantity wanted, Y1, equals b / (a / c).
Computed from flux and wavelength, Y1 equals -0.061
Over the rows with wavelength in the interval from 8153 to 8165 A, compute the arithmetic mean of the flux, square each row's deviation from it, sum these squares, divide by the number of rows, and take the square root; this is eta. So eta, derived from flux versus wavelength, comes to 0.021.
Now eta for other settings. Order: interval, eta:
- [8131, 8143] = 0.008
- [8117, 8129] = 0.014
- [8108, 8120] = 0.021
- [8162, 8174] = 0.013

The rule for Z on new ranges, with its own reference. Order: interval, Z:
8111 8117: 0.97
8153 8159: 1.00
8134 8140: 1.00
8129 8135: 0.99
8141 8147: 1.00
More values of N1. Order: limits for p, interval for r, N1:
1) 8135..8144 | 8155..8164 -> 1.05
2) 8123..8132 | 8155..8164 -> 1.06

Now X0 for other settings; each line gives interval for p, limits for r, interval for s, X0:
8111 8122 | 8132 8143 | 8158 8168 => 6.89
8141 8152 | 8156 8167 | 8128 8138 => 7.00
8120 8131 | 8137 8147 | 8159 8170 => 7.03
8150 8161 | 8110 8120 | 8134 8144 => 7.13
